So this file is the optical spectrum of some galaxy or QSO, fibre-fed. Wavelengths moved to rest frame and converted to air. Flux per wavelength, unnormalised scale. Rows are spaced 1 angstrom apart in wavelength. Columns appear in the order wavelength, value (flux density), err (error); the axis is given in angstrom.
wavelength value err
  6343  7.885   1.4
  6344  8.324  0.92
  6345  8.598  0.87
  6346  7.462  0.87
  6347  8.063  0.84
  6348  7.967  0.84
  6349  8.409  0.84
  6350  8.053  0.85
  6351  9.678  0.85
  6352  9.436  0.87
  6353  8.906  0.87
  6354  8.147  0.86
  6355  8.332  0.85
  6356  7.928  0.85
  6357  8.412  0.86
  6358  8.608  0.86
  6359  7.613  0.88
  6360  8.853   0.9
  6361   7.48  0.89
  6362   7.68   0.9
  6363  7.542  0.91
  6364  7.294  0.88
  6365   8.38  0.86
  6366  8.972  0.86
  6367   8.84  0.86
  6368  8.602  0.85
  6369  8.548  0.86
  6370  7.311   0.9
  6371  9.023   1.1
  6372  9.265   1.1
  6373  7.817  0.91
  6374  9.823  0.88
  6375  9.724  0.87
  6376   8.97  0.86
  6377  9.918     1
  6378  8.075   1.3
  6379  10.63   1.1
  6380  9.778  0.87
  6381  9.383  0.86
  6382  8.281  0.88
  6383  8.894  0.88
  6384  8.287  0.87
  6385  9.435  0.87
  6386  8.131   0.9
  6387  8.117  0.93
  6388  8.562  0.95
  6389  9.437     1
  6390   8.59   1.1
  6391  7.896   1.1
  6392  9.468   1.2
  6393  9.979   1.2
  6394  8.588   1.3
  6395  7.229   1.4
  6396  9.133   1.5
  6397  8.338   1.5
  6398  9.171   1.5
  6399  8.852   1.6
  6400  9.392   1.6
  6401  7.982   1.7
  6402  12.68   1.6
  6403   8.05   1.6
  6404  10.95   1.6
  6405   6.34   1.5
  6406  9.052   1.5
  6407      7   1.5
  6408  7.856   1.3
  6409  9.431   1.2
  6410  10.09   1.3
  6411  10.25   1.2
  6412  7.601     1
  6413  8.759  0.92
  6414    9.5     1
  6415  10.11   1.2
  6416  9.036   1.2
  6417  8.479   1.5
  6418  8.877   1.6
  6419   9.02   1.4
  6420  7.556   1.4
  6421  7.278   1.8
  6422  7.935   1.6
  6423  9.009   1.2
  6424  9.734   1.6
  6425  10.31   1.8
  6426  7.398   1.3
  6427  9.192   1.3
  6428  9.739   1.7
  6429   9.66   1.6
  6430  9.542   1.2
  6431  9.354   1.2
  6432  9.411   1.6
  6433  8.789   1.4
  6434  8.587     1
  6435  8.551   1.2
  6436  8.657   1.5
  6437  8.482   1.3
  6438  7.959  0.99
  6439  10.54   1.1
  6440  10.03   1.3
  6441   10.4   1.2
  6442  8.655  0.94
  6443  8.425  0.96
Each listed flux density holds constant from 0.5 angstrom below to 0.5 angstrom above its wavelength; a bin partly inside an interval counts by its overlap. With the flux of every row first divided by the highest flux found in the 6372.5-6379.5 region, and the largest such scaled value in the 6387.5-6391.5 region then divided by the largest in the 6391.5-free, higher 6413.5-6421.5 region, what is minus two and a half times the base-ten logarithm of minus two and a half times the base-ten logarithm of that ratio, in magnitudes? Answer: 2.8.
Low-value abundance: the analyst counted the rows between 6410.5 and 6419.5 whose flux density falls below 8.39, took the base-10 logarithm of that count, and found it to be 0.0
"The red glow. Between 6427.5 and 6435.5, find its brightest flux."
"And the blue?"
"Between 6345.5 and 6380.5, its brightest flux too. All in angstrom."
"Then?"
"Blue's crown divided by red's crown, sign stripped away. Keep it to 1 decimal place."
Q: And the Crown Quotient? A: 1.1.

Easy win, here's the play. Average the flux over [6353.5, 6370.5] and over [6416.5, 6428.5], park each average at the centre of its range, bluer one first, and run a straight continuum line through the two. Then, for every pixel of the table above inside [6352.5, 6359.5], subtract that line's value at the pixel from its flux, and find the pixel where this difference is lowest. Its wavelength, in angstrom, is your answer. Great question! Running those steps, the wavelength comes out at 6359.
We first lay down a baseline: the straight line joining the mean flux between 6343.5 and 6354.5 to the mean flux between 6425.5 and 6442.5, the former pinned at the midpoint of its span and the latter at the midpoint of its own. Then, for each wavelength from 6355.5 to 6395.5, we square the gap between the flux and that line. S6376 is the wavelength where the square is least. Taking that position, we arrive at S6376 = 6368 angstrom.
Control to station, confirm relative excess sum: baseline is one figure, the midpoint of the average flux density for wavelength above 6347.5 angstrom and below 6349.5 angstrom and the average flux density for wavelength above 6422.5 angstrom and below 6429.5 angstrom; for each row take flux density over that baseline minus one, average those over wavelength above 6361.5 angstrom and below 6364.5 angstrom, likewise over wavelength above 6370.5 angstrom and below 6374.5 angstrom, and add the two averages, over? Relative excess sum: -0.11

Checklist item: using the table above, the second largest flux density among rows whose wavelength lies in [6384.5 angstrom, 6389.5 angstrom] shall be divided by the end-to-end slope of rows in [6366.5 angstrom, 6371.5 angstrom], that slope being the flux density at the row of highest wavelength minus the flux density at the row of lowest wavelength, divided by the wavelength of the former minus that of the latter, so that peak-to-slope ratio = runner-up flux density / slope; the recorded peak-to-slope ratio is 206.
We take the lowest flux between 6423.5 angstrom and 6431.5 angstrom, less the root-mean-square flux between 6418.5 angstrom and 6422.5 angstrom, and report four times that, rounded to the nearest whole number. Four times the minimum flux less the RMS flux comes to -2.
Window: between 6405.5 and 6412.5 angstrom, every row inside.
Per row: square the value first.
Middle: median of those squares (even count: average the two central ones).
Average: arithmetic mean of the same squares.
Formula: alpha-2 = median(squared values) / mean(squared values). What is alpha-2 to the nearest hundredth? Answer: 1.05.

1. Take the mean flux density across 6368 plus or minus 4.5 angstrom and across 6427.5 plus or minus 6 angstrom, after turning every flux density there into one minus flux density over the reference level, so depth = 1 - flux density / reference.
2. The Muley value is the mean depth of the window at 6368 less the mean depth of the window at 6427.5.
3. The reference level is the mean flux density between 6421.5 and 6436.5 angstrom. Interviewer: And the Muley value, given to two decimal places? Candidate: 0.08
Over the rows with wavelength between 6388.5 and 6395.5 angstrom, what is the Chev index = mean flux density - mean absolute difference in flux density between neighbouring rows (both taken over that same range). 7.68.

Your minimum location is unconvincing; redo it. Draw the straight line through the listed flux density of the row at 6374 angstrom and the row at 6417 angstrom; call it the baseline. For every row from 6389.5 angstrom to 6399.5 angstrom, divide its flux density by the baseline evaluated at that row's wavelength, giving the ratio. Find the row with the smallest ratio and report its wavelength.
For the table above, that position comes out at 6395 angstrom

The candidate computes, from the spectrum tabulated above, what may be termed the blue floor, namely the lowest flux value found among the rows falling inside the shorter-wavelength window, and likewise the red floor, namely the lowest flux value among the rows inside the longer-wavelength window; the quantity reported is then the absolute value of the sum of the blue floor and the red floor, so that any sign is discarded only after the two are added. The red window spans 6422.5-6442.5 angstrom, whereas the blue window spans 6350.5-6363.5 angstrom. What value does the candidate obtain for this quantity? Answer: 14.9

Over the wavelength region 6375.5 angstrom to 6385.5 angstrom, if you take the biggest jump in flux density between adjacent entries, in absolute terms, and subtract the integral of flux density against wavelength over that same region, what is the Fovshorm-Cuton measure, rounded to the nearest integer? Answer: -89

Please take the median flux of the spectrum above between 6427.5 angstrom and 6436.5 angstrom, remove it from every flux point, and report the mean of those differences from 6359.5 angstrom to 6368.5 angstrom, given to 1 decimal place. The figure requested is -1.2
